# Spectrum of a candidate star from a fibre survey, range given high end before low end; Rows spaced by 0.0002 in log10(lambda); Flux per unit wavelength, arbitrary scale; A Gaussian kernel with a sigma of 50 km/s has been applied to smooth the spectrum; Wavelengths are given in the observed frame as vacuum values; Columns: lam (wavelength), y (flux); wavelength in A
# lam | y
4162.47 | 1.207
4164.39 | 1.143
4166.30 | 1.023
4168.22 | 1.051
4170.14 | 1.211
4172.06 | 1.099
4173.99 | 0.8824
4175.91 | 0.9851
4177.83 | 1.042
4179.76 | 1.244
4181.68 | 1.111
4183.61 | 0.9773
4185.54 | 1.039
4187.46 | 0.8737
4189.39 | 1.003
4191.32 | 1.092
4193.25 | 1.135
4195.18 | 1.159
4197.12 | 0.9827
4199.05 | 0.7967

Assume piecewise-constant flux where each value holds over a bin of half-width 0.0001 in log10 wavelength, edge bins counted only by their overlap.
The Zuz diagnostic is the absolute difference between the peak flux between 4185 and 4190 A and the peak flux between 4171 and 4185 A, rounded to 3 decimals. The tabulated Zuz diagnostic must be 0.205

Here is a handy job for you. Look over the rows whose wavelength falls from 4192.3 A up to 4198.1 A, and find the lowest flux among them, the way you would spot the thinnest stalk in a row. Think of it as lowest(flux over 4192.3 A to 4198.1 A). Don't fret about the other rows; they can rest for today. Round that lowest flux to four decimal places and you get 0.9827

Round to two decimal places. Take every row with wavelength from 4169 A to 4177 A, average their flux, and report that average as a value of 1.04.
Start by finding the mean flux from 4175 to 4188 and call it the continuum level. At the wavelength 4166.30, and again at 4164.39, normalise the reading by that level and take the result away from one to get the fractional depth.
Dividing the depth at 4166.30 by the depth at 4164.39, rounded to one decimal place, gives -0.2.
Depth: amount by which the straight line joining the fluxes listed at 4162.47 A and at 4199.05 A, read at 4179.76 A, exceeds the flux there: -0.23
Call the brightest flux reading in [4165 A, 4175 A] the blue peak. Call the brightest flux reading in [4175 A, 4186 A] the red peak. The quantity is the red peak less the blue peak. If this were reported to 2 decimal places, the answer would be 0.03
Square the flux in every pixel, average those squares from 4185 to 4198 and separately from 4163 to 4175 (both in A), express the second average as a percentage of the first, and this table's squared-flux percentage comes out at 106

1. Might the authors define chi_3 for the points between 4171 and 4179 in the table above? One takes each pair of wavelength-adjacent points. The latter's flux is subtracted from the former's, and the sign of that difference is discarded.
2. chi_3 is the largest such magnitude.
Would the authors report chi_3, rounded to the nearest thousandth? 0.217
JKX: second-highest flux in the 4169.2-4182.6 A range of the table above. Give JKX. 1.211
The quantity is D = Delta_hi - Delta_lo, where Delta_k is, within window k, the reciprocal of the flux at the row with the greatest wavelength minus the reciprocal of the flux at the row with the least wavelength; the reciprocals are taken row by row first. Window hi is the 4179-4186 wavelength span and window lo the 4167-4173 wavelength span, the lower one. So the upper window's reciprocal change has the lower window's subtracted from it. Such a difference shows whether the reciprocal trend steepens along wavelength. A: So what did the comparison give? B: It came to 0.20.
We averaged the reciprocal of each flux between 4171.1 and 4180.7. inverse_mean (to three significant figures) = 0.964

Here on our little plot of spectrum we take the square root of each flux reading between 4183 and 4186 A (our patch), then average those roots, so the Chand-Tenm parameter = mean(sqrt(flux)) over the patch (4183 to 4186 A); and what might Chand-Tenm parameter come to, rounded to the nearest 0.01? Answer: 1.00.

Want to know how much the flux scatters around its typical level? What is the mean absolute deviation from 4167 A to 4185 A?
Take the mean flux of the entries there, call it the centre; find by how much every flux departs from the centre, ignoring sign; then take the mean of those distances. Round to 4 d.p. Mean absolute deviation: 0.0882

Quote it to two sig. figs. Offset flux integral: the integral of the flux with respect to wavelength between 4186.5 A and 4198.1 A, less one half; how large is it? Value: 12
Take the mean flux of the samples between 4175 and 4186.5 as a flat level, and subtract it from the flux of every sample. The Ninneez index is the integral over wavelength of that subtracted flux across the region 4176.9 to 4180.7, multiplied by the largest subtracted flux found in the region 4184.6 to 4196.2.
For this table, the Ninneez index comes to 0.027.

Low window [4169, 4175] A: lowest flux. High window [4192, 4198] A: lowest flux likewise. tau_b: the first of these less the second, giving -0.10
